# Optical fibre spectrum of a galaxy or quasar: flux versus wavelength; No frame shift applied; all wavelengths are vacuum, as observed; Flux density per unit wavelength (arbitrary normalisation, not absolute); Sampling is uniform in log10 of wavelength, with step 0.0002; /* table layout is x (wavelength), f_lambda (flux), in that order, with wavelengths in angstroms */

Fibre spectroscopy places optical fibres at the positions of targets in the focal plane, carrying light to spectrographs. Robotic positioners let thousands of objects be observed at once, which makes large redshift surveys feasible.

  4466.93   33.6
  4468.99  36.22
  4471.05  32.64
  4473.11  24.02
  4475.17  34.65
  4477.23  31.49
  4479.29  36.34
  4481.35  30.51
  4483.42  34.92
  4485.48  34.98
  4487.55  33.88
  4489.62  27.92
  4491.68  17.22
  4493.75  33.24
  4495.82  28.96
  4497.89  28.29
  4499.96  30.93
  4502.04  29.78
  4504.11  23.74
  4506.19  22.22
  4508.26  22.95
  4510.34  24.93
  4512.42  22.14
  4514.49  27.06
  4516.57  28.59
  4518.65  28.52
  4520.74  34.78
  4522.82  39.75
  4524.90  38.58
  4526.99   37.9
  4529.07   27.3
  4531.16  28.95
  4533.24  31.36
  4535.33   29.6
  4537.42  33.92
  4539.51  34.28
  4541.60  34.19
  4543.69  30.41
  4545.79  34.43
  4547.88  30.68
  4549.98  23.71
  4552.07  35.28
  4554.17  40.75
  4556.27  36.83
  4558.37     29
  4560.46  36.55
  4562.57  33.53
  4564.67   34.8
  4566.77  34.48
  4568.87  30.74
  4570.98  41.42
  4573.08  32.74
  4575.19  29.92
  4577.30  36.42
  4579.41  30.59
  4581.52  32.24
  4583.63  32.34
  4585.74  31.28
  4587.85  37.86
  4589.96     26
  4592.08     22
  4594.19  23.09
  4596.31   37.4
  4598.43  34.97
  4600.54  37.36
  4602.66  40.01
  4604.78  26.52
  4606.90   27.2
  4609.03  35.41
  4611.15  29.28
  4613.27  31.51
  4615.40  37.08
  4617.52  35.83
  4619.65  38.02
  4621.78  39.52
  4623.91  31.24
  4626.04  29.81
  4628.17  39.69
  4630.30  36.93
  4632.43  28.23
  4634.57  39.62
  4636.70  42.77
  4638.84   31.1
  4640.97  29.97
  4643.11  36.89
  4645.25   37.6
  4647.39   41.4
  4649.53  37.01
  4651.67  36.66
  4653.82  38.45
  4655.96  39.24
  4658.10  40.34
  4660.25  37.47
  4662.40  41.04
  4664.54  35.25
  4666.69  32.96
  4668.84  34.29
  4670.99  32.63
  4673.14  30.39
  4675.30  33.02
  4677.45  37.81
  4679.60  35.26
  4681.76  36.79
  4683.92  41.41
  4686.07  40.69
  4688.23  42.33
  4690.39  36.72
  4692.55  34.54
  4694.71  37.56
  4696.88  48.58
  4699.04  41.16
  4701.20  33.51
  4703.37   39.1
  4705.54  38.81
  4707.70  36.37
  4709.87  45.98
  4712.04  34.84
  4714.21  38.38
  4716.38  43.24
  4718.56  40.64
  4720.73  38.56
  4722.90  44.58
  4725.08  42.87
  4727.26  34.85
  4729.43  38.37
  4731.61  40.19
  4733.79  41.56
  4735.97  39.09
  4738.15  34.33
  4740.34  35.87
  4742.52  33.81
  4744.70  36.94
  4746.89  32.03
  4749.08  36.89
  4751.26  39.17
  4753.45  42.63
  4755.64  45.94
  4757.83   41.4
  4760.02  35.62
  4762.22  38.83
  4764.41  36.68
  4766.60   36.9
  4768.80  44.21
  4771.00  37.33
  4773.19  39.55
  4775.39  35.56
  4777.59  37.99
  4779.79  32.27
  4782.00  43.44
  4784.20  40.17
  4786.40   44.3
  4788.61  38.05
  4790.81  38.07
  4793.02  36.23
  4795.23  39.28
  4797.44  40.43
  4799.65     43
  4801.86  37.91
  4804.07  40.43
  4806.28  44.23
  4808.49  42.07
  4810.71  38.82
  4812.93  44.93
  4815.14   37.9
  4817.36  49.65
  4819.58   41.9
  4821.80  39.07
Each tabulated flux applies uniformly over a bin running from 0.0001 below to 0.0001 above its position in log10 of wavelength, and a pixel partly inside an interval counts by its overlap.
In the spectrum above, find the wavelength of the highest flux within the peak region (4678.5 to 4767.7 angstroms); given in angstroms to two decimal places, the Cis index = 4696.88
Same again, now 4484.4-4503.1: 4485.48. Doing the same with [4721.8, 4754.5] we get 4722.90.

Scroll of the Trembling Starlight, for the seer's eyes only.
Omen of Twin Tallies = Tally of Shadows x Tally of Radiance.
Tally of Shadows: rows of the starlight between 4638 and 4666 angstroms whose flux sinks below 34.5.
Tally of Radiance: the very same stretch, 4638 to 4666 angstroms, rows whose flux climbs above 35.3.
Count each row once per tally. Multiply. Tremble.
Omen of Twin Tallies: 20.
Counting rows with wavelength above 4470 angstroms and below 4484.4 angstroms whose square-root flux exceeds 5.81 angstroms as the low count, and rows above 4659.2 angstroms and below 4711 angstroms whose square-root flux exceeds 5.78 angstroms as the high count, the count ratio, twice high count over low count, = 13.3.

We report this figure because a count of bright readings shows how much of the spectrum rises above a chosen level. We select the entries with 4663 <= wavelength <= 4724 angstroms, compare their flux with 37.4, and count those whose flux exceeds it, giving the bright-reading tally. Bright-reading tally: 15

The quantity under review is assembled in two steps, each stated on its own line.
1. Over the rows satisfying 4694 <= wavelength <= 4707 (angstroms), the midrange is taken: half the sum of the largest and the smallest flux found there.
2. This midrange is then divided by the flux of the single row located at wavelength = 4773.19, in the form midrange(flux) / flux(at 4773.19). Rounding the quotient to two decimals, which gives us 1.04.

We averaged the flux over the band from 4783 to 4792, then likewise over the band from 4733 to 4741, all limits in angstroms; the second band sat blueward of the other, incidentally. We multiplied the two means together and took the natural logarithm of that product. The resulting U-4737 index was 7.3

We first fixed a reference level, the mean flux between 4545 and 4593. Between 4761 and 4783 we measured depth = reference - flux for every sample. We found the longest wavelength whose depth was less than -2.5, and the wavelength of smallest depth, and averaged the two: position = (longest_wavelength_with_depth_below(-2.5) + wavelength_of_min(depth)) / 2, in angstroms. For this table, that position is 4775.4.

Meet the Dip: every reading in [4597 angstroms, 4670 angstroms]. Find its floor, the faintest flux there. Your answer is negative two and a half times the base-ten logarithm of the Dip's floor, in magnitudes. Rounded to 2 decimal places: -3.56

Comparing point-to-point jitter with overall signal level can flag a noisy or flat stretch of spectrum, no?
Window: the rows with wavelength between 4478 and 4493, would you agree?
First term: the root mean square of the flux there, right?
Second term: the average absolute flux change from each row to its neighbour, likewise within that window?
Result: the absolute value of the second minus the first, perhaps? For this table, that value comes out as 27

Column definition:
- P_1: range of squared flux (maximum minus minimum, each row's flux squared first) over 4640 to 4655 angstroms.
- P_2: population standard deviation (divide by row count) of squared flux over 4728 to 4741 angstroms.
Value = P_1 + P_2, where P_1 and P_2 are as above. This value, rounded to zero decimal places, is 1002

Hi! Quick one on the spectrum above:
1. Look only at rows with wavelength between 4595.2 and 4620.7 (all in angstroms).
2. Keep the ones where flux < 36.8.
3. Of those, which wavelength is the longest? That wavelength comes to 4617.52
